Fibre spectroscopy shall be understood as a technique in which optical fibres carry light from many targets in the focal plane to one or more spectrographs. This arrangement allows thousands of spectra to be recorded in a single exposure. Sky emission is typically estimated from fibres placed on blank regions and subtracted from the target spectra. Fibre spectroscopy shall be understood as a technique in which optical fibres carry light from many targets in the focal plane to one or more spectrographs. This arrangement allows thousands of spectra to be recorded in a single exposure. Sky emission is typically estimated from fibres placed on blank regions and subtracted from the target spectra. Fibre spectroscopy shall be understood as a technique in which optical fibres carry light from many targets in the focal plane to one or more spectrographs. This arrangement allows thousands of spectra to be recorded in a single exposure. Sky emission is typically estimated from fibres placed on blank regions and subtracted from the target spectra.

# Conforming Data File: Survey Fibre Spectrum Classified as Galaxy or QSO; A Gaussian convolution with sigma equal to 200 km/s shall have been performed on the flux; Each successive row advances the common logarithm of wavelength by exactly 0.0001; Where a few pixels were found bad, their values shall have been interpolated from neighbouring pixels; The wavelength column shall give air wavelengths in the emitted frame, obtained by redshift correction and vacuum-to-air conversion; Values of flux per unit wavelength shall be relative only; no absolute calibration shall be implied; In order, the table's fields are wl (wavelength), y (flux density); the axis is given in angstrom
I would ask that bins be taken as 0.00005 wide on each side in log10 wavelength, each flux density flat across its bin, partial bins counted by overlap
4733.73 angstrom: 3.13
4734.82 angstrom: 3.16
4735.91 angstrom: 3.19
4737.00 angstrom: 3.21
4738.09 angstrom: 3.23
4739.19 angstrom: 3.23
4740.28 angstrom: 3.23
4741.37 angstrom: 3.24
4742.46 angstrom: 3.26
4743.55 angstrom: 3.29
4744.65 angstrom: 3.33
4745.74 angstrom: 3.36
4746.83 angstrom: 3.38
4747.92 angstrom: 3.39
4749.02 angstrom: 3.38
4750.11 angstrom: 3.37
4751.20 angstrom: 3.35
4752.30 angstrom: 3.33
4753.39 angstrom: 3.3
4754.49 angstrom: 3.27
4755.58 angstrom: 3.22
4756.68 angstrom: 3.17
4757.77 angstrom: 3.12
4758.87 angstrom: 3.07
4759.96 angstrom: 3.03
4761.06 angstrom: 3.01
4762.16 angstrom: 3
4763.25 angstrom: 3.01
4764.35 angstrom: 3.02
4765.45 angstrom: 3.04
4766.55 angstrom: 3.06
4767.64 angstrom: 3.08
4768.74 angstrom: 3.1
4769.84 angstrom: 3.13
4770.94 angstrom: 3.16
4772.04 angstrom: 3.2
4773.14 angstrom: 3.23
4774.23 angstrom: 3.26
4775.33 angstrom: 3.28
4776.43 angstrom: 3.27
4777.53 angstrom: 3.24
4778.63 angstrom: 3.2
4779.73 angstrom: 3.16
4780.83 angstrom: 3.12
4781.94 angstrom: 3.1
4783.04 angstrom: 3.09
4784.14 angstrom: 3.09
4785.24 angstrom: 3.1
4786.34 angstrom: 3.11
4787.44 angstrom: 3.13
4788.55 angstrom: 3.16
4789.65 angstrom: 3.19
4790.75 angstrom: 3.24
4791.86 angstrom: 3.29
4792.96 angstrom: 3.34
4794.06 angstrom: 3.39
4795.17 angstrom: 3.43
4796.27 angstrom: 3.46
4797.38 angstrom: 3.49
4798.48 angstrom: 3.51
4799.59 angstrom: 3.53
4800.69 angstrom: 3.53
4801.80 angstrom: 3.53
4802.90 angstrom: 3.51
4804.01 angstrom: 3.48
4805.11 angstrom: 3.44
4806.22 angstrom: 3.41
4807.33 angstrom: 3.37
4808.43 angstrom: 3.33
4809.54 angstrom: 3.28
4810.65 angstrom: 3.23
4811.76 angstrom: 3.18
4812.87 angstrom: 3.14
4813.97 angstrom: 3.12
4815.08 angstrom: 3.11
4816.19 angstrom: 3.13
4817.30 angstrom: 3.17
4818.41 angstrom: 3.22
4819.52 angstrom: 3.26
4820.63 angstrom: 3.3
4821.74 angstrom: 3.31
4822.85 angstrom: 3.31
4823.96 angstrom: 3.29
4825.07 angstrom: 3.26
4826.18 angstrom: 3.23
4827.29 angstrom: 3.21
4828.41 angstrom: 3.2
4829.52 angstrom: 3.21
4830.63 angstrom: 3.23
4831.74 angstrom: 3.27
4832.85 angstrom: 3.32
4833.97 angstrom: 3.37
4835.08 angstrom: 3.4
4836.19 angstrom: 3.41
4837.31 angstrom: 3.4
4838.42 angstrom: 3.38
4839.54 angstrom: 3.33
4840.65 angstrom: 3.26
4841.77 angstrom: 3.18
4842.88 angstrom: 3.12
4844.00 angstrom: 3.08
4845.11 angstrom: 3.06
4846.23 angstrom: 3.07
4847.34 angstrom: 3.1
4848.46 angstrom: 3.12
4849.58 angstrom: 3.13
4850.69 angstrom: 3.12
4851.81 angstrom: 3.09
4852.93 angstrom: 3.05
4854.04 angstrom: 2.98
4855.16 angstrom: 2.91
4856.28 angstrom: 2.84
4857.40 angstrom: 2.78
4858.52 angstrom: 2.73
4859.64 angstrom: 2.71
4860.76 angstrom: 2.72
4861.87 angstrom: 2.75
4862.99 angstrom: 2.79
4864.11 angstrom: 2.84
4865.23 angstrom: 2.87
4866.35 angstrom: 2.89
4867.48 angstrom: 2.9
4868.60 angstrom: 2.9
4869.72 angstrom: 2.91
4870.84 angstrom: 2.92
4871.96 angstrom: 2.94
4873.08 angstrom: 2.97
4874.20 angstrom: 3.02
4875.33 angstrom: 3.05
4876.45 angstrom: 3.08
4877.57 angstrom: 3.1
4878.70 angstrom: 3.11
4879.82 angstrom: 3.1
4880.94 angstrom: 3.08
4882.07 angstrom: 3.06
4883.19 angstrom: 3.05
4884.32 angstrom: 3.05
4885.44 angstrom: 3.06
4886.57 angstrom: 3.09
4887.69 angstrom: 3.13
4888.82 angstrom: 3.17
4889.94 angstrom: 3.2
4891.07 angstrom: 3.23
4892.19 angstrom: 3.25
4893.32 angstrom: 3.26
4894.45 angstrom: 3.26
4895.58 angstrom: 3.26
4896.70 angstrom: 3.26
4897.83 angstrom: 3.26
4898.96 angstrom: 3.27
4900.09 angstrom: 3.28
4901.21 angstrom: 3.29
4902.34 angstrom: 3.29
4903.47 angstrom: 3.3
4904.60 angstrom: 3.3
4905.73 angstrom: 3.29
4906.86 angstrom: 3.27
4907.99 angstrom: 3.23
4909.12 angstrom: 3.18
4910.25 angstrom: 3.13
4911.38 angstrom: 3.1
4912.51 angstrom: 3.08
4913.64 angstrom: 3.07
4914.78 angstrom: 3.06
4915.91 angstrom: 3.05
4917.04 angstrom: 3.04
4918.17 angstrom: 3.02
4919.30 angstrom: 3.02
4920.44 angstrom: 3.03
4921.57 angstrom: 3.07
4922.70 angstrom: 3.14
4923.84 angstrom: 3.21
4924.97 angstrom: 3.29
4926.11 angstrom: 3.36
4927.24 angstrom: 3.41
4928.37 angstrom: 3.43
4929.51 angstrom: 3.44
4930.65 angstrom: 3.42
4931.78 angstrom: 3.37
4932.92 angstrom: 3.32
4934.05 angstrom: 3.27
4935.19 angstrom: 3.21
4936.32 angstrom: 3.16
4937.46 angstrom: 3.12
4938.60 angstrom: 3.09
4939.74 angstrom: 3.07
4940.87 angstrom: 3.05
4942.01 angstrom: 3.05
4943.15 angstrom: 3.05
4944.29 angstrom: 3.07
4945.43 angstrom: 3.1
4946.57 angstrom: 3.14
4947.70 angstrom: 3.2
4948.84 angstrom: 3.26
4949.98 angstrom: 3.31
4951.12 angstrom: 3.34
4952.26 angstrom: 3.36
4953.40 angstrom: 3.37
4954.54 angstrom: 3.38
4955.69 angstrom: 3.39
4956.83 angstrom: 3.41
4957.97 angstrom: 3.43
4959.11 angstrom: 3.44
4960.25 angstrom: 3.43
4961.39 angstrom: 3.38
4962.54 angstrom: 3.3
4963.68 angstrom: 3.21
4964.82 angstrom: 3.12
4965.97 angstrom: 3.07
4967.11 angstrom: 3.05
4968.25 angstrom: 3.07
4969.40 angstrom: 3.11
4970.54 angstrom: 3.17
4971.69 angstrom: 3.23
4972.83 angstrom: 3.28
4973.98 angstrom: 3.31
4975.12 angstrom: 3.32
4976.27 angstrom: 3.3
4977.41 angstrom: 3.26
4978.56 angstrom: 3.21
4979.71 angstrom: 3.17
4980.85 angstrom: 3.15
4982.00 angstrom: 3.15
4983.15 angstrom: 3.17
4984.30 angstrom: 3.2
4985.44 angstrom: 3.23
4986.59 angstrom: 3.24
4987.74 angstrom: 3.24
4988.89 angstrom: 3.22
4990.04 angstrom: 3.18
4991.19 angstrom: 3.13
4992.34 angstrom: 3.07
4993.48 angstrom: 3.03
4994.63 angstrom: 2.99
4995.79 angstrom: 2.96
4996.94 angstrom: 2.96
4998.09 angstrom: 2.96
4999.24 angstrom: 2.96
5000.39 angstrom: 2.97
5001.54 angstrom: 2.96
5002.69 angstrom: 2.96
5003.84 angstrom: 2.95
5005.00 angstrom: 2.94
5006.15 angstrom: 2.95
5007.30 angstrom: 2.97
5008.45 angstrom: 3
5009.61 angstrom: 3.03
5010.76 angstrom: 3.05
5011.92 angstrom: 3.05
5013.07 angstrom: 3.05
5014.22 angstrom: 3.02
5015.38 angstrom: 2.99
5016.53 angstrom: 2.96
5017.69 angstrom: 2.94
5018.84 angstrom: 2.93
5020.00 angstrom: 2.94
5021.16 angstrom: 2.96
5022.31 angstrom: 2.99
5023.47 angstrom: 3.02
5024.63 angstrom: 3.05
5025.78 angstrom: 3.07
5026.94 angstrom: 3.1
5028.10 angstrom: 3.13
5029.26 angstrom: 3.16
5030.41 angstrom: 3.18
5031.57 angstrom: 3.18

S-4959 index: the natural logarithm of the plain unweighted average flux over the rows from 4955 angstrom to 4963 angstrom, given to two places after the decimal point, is 1.22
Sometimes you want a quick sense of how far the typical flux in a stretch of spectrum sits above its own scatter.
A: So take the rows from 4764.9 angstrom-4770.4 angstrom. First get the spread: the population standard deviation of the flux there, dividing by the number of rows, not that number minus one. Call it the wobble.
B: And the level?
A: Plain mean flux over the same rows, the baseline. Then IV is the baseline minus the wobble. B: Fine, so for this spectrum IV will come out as 3.05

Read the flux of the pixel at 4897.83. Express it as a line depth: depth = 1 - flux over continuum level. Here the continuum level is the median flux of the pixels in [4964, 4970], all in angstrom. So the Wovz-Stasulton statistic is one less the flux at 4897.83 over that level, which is -0.062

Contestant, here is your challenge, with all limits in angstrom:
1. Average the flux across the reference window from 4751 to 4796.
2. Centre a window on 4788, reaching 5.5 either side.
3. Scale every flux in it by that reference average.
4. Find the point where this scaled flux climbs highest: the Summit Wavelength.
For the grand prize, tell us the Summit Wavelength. 4792.96 angstrom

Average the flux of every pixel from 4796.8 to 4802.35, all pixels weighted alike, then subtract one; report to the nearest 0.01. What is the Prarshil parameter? 2.52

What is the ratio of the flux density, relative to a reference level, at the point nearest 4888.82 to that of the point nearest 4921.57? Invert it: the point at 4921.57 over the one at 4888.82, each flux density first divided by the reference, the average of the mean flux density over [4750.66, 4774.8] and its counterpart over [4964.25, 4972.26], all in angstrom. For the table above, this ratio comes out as 0.97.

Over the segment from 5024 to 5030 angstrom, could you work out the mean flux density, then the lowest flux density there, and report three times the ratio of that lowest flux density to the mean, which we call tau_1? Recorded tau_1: 2.95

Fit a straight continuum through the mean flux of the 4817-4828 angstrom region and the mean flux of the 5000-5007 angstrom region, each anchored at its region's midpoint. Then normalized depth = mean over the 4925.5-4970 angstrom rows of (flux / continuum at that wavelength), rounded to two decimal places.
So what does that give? 1.07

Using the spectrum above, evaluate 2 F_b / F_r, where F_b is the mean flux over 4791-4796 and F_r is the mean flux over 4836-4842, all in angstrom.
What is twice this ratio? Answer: 2.02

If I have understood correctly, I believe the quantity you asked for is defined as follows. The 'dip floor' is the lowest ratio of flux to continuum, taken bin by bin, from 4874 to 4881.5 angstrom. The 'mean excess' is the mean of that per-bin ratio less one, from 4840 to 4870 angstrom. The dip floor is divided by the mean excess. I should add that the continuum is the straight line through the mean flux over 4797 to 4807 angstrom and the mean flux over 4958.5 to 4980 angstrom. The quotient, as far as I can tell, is -6.8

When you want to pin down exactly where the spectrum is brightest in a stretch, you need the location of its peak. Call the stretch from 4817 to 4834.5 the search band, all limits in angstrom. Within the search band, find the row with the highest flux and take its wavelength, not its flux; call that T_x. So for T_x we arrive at 4833.97 angstrom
